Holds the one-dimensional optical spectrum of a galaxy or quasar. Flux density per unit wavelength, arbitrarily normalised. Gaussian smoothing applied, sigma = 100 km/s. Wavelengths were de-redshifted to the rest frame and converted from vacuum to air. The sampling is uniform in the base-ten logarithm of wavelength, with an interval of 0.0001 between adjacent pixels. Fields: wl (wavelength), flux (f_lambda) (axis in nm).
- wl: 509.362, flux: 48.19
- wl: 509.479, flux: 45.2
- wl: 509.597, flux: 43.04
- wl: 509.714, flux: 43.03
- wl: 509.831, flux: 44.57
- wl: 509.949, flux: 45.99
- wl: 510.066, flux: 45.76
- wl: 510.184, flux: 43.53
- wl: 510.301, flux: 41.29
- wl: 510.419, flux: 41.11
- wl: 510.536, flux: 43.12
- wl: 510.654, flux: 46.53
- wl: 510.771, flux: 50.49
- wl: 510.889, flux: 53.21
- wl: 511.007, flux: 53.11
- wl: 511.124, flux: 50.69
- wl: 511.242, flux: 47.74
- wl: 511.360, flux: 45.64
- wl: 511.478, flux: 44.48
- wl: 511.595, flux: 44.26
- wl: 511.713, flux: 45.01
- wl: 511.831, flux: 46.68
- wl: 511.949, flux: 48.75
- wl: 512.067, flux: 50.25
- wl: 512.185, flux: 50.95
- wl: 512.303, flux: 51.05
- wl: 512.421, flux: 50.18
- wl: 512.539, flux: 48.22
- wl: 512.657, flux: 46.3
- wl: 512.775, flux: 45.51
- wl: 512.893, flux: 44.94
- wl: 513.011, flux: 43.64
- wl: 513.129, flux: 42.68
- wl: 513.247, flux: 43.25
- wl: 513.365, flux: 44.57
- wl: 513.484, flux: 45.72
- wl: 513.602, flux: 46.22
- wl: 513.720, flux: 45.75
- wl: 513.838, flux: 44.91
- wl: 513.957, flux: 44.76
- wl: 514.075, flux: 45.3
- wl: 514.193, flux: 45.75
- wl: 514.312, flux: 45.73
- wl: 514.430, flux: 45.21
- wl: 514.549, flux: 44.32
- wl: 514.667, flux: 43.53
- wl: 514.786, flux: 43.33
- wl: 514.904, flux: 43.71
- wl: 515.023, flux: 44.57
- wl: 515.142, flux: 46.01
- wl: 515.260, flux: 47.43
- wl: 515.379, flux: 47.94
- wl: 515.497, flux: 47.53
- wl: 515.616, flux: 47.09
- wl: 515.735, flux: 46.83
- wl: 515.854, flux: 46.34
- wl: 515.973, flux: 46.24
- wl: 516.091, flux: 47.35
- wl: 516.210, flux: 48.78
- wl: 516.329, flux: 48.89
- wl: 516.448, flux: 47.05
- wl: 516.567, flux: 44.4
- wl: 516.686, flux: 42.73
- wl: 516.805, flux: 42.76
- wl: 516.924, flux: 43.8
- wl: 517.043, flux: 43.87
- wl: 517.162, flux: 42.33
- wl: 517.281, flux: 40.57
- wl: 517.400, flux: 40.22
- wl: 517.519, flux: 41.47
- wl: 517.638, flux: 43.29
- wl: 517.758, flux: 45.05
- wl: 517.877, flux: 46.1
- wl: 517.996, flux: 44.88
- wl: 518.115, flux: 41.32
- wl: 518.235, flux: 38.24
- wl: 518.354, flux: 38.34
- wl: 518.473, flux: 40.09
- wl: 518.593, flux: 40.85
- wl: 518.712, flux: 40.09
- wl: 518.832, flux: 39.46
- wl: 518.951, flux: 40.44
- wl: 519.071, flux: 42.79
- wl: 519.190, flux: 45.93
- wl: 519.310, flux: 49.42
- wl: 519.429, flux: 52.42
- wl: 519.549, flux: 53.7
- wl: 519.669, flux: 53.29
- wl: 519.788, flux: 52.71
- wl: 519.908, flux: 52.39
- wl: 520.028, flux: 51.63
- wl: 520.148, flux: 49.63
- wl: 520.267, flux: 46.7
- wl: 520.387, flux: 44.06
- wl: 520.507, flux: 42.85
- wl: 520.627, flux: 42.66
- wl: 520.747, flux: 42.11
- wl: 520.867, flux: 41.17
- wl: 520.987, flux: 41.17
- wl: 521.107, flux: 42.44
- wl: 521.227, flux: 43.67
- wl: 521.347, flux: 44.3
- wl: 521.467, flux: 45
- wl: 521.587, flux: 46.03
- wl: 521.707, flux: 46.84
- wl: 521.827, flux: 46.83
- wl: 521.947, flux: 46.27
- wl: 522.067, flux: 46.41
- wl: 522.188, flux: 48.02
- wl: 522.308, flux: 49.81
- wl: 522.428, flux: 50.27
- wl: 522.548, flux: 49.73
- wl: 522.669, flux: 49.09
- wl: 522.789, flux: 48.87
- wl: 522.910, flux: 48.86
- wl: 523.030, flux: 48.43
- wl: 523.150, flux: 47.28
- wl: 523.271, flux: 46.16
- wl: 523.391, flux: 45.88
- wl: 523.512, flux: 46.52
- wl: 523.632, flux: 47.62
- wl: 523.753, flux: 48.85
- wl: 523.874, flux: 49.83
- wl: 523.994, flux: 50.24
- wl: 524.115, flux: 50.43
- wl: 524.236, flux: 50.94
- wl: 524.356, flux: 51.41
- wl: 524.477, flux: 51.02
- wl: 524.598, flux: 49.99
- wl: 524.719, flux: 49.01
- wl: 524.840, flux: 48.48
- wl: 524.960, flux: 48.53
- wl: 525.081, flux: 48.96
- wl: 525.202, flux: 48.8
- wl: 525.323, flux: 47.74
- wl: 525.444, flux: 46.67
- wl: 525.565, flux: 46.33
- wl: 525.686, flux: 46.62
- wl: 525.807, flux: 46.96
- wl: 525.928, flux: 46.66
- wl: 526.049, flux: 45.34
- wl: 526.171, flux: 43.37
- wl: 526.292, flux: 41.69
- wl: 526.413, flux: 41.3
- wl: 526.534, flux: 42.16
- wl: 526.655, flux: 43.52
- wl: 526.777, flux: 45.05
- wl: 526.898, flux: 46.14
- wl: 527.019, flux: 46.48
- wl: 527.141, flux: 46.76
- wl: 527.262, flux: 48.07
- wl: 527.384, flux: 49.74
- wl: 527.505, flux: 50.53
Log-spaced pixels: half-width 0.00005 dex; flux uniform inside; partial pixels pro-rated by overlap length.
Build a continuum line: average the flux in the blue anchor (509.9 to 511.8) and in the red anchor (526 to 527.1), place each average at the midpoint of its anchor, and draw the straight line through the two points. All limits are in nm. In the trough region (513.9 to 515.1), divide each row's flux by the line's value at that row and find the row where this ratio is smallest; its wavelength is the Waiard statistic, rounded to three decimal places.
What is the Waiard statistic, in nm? 514.786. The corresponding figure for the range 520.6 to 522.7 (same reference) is 520.867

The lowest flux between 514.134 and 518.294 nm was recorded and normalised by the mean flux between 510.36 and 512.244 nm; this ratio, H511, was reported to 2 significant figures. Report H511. 0.80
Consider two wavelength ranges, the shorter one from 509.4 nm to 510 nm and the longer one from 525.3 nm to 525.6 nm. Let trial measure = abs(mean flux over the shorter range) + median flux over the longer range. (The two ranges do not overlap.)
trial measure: 91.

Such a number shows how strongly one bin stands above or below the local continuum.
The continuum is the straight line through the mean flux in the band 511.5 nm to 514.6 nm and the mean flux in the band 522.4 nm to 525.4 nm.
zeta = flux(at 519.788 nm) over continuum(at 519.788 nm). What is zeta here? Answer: 1.10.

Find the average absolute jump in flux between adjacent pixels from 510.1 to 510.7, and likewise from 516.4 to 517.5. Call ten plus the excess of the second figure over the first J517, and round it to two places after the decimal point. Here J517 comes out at 9.18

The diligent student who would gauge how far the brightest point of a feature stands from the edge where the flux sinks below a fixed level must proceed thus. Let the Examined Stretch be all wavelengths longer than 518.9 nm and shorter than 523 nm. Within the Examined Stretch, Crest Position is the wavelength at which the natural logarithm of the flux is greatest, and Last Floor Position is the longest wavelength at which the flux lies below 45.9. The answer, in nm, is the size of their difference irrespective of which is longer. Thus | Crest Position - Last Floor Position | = 1.92 nm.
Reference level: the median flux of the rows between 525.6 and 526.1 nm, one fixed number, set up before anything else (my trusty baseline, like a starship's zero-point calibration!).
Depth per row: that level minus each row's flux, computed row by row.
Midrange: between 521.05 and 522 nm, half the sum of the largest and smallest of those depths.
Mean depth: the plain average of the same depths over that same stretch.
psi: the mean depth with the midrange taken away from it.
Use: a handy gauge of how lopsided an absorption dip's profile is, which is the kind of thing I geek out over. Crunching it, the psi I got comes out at -0.53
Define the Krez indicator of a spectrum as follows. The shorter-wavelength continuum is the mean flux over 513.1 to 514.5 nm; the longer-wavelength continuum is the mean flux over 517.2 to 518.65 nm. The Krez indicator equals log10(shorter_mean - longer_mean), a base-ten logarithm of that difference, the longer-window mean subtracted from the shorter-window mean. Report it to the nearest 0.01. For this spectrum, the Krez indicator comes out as 0.52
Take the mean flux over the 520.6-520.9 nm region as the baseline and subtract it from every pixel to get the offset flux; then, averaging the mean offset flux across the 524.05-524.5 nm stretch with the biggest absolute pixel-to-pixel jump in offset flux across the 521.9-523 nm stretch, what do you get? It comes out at 5.4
